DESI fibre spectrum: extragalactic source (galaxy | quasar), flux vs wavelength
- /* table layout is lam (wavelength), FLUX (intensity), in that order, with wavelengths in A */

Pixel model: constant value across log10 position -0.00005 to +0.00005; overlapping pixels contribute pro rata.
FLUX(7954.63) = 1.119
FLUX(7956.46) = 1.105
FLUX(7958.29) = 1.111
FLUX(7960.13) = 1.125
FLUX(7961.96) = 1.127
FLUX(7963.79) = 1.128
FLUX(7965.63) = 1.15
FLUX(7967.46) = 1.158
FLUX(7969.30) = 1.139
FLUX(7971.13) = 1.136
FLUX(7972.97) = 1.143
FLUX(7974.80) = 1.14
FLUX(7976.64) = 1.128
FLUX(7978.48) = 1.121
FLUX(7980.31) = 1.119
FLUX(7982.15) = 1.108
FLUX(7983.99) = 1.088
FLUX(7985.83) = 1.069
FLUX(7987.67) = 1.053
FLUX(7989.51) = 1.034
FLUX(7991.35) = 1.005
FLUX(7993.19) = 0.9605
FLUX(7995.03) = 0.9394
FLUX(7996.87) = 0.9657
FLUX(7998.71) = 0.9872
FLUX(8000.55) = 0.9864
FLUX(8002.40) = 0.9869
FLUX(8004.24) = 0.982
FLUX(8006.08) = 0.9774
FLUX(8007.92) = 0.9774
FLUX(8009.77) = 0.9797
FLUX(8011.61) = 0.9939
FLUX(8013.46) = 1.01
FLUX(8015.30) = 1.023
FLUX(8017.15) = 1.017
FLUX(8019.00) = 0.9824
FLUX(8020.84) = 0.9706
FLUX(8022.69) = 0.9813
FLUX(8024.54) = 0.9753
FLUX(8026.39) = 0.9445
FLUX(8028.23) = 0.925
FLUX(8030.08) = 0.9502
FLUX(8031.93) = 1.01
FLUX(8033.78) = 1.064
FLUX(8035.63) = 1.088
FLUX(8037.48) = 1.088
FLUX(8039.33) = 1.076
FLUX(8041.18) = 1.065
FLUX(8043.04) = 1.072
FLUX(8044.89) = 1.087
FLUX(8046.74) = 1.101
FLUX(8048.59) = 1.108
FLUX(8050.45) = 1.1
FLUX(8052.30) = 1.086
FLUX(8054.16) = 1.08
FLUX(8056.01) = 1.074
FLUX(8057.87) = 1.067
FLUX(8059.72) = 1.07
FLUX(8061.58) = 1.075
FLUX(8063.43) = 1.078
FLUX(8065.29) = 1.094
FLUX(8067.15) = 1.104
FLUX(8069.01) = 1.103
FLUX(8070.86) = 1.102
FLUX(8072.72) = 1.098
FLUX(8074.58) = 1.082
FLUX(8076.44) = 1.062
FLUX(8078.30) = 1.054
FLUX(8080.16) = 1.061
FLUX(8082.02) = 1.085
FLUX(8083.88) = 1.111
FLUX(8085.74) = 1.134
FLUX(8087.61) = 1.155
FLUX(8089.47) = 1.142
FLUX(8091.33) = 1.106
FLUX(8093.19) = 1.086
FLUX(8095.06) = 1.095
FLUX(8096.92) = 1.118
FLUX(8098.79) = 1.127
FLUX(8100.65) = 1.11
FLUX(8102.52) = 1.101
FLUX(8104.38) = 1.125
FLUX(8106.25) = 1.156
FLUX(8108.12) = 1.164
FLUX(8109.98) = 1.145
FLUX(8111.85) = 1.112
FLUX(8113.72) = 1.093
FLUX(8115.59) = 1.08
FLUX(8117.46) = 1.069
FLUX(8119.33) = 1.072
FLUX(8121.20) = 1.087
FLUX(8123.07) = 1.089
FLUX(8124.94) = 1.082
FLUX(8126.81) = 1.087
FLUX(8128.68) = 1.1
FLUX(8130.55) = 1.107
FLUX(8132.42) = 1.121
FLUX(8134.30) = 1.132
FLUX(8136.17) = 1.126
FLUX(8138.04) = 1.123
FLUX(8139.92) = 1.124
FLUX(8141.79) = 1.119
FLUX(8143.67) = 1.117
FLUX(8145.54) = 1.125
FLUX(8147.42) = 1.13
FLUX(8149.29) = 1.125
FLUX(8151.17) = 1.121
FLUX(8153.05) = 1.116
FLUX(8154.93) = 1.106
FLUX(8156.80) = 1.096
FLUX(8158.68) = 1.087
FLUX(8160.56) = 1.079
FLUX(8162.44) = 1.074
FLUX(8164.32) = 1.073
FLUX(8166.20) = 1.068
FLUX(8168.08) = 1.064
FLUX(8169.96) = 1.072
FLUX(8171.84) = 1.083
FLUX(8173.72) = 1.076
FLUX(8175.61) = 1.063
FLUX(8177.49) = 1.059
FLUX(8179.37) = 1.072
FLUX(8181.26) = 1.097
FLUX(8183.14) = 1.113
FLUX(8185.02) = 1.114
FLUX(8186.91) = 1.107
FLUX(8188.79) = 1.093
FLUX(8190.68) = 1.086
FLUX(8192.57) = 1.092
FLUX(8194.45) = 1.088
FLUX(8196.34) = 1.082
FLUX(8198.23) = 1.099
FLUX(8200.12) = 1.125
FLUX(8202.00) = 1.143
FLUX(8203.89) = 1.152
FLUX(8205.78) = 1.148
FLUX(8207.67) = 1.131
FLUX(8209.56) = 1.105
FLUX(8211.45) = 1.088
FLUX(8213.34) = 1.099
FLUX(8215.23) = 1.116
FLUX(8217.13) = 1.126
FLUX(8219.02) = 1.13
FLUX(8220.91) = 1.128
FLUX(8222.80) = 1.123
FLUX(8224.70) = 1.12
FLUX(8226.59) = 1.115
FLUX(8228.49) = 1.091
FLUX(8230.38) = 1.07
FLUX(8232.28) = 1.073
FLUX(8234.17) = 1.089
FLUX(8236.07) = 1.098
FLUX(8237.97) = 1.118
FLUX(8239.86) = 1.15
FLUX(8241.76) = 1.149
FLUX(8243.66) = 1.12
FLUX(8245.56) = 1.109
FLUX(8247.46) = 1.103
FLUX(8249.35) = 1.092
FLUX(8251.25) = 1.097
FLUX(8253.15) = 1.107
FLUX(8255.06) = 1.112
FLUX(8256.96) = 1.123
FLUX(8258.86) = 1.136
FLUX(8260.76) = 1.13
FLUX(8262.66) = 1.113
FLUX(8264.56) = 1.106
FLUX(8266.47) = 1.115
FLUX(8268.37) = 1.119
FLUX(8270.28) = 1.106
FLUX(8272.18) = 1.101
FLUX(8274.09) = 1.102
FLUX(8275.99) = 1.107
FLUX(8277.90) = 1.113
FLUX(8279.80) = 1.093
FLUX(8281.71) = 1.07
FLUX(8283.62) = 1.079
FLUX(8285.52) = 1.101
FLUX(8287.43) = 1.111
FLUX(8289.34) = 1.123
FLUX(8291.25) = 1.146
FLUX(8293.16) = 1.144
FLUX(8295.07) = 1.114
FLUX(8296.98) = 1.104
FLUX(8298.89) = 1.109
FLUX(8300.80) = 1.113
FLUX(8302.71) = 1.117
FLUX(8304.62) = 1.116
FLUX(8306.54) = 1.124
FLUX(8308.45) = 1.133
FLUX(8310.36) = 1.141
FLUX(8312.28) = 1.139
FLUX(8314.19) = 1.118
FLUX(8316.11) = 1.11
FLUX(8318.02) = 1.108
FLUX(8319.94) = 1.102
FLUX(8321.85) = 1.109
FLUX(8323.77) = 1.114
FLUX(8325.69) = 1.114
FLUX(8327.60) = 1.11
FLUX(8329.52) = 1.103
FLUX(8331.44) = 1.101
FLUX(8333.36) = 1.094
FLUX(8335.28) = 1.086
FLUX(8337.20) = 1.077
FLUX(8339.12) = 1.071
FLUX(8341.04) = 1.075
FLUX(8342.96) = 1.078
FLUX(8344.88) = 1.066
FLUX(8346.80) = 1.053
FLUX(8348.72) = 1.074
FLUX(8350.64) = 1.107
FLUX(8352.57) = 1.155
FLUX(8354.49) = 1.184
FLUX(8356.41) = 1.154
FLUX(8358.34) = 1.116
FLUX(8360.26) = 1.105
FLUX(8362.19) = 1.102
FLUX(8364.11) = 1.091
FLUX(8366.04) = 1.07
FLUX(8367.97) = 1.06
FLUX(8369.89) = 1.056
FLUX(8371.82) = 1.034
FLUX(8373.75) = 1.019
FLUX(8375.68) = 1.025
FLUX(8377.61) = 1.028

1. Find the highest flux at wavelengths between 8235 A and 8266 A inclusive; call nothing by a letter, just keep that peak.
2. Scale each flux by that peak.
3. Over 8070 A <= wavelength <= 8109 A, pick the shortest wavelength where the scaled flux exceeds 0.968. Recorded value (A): 8085.74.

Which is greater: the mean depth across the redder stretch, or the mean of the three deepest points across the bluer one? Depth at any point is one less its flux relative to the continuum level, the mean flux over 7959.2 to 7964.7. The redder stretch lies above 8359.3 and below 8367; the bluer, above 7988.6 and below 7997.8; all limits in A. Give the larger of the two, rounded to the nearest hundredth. 0.15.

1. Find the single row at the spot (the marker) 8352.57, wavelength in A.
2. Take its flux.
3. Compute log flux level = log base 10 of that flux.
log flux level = 0.063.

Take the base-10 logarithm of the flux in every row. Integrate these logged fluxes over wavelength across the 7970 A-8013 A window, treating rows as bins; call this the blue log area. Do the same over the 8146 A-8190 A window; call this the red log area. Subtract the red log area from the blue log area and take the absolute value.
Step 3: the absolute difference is 1.0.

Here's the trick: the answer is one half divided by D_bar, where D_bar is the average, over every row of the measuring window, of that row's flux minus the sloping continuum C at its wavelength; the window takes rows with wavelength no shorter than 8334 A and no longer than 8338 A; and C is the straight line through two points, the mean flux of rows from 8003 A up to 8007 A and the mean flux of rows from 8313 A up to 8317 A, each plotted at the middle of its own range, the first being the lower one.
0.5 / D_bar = -12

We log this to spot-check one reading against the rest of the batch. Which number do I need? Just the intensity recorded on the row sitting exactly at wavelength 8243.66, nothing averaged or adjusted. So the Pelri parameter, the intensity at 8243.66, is 1.12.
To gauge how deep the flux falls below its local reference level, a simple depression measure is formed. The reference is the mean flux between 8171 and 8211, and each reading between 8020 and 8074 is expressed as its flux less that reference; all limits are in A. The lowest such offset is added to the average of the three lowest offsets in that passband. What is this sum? -0.34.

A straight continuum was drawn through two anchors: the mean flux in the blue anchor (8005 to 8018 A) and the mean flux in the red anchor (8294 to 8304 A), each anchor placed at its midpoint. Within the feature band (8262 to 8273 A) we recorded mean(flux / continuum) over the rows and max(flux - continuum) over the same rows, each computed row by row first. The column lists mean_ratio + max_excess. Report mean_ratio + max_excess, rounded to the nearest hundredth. 1.03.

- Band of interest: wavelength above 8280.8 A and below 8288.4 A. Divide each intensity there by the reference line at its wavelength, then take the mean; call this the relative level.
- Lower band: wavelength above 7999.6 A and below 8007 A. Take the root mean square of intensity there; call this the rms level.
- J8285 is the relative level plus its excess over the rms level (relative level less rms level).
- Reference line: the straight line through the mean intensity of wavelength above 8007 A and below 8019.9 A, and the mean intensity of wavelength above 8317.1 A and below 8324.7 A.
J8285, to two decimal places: 1.01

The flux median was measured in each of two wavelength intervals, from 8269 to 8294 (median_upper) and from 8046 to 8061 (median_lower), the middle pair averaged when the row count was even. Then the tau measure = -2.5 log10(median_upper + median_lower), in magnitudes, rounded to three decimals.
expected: -0.851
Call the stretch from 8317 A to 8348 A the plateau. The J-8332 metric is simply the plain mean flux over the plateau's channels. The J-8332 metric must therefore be 1.09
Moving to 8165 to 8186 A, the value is 1.08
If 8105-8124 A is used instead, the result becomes 1.11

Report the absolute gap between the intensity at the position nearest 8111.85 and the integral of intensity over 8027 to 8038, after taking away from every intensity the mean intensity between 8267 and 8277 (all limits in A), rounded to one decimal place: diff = 1.0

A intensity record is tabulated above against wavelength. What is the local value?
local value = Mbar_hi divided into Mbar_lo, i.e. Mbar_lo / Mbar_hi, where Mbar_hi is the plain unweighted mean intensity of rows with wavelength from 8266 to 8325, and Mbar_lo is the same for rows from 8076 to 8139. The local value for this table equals 0.99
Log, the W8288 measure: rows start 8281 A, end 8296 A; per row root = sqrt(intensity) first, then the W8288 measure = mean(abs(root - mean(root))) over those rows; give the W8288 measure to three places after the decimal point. 0.010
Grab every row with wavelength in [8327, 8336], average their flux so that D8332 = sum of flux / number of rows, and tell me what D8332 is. 1.10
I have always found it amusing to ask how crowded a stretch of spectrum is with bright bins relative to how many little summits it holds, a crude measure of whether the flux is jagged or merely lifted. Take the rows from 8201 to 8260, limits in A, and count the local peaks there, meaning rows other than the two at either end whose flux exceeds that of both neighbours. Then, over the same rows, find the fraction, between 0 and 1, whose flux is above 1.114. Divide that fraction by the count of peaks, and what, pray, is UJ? 0.183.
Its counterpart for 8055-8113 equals 0.073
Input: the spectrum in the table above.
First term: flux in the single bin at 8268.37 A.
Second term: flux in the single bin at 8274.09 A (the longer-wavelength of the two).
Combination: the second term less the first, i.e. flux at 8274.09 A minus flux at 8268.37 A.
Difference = -0.02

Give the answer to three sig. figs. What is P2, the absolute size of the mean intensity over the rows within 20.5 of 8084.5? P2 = 1.10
